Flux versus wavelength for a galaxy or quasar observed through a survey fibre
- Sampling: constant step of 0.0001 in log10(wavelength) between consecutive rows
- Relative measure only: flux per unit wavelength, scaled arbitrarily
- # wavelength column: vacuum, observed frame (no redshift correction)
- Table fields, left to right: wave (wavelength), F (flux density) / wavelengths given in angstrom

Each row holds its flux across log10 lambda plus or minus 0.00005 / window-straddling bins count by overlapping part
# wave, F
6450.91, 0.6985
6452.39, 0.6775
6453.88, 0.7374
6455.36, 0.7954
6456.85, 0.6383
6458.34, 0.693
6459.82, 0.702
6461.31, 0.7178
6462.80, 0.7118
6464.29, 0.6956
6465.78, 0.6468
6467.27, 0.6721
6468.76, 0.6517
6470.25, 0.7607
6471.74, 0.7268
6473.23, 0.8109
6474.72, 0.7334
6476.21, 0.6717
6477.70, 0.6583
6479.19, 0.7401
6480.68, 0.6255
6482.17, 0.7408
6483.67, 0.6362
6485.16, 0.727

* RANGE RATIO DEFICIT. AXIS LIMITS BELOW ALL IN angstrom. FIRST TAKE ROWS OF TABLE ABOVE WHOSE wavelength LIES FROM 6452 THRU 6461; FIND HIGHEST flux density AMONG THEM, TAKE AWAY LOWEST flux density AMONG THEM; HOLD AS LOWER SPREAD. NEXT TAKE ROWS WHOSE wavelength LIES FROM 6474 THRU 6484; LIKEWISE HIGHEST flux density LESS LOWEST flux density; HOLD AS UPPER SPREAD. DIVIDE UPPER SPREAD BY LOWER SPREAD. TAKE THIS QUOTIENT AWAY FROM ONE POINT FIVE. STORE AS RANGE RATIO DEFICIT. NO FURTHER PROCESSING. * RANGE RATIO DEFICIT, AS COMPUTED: 0.77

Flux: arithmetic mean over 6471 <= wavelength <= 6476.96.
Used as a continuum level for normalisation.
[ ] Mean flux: 0.736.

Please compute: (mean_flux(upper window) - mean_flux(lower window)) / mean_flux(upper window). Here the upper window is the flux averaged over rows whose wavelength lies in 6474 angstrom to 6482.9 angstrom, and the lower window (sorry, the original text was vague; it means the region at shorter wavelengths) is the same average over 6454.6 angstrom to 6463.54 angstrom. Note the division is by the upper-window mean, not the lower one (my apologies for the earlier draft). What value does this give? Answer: -0.021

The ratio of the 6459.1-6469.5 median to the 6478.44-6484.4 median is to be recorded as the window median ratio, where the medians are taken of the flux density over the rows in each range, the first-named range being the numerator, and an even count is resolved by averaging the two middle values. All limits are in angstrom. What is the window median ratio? 1.01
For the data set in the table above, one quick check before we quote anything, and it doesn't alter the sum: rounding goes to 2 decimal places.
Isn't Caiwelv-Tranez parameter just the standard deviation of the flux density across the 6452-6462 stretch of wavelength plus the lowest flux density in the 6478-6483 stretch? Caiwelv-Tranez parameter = 0.67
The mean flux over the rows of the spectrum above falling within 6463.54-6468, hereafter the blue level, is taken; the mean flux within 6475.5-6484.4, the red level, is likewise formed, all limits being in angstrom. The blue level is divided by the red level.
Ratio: 0.99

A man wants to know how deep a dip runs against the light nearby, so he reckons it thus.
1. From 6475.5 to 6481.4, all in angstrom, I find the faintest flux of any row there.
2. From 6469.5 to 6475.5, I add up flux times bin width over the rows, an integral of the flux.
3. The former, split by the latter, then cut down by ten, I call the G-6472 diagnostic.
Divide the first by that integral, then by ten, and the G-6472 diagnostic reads 0.0138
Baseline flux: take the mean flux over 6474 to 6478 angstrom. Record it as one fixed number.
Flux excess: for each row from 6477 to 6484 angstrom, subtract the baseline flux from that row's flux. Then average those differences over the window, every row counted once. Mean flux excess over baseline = -0.008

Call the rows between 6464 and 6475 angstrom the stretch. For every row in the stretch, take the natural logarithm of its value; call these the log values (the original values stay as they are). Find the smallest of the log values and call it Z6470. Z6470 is -0.436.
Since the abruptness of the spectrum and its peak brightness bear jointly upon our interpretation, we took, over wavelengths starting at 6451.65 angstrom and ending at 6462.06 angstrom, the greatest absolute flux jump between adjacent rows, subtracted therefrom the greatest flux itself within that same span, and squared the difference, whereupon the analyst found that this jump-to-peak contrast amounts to 0.41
